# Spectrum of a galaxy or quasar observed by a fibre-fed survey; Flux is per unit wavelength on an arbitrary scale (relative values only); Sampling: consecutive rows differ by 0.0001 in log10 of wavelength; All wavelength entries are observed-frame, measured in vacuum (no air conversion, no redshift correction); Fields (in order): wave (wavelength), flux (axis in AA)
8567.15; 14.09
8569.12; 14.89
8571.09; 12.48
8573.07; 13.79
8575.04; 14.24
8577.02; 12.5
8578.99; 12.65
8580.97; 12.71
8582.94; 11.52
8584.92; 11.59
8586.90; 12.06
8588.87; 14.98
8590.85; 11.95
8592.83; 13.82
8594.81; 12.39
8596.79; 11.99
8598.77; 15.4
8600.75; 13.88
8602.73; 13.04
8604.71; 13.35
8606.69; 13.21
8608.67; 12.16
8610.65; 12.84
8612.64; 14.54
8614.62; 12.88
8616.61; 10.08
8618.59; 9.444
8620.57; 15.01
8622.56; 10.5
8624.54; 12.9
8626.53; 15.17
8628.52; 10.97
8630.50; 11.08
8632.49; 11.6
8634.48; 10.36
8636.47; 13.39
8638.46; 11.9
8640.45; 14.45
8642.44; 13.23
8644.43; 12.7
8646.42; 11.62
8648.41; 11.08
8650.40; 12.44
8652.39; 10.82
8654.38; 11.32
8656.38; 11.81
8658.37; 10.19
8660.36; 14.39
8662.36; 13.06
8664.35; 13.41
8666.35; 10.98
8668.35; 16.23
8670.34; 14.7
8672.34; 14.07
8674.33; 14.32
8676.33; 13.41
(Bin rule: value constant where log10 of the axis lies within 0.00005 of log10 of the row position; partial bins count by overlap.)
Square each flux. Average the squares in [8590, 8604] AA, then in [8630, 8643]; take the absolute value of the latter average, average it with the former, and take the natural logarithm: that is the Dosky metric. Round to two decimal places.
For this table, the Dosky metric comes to 5.10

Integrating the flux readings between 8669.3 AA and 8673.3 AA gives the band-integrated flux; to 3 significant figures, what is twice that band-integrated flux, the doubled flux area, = 115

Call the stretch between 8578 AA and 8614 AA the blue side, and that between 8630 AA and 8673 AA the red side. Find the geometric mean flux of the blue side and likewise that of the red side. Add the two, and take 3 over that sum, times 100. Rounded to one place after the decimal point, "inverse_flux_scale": 11.8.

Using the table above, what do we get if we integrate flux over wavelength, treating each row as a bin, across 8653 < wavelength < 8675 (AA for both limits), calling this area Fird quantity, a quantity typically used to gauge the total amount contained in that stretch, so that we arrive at 288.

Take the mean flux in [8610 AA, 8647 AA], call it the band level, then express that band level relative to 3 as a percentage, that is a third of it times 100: 412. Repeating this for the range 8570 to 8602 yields 433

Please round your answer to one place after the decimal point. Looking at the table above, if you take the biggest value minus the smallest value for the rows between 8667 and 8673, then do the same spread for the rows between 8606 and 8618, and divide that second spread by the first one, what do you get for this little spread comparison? 2.1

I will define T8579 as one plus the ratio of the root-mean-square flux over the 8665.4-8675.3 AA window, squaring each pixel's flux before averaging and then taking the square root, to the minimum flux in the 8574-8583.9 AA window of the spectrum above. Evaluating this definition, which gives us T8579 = 2.23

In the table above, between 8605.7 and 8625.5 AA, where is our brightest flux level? 8620.57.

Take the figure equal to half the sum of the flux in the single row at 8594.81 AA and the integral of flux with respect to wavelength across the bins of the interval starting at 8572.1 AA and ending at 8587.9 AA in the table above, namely 106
